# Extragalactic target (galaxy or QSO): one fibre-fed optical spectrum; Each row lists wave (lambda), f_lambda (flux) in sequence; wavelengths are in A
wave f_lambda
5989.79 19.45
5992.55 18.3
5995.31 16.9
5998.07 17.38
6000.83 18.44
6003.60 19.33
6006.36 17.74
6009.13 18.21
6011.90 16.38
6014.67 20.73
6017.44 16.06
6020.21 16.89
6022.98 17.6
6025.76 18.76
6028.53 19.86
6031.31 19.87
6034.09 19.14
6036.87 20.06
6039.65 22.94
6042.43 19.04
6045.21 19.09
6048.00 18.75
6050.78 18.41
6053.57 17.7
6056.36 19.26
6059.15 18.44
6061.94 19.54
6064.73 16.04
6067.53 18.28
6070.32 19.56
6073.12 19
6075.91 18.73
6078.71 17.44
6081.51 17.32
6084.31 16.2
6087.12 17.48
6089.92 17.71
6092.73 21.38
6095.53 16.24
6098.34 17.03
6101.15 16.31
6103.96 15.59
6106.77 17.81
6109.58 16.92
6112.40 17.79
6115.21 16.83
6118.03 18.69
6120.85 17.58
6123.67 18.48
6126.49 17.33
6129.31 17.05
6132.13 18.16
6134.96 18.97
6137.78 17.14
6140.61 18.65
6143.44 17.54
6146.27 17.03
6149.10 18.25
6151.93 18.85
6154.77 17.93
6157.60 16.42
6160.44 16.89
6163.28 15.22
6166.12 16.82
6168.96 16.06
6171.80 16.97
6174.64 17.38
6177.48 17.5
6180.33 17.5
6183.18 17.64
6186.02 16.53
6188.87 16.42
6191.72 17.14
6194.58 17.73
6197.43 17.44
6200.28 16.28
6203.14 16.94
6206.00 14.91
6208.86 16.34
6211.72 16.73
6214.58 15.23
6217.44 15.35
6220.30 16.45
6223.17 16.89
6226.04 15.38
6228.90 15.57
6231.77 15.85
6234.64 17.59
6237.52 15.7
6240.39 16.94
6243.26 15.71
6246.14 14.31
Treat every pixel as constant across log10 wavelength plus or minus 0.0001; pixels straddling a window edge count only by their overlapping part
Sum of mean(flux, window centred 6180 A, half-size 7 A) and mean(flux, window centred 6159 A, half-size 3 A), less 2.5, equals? 31.5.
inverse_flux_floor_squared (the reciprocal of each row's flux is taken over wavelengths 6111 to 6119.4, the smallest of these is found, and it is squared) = 0.0029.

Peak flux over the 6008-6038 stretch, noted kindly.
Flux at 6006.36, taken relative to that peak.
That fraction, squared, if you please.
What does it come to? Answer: 0.73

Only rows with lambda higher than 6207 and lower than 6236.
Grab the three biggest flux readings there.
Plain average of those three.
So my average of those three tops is 17.1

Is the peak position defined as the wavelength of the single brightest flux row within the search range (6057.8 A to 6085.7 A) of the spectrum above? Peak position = 6070.32 A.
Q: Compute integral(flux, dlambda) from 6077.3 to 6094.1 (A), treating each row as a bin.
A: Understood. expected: 301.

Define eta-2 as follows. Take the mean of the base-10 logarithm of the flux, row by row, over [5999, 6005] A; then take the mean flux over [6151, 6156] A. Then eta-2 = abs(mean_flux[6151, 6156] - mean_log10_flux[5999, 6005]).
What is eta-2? 17.1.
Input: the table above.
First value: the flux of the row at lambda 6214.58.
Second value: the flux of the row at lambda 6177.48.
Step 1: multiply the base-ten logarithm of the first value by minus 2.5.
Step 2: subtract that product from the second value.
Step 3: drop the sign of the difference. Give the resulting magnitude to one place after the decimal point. 20.5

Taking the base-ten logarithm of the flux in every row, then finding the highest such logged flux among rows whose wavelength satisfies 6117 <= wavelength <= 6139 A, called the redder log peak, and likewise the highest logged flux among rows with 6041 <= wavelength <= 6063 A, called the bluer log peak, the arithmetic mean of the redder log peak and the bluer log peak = 1.28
